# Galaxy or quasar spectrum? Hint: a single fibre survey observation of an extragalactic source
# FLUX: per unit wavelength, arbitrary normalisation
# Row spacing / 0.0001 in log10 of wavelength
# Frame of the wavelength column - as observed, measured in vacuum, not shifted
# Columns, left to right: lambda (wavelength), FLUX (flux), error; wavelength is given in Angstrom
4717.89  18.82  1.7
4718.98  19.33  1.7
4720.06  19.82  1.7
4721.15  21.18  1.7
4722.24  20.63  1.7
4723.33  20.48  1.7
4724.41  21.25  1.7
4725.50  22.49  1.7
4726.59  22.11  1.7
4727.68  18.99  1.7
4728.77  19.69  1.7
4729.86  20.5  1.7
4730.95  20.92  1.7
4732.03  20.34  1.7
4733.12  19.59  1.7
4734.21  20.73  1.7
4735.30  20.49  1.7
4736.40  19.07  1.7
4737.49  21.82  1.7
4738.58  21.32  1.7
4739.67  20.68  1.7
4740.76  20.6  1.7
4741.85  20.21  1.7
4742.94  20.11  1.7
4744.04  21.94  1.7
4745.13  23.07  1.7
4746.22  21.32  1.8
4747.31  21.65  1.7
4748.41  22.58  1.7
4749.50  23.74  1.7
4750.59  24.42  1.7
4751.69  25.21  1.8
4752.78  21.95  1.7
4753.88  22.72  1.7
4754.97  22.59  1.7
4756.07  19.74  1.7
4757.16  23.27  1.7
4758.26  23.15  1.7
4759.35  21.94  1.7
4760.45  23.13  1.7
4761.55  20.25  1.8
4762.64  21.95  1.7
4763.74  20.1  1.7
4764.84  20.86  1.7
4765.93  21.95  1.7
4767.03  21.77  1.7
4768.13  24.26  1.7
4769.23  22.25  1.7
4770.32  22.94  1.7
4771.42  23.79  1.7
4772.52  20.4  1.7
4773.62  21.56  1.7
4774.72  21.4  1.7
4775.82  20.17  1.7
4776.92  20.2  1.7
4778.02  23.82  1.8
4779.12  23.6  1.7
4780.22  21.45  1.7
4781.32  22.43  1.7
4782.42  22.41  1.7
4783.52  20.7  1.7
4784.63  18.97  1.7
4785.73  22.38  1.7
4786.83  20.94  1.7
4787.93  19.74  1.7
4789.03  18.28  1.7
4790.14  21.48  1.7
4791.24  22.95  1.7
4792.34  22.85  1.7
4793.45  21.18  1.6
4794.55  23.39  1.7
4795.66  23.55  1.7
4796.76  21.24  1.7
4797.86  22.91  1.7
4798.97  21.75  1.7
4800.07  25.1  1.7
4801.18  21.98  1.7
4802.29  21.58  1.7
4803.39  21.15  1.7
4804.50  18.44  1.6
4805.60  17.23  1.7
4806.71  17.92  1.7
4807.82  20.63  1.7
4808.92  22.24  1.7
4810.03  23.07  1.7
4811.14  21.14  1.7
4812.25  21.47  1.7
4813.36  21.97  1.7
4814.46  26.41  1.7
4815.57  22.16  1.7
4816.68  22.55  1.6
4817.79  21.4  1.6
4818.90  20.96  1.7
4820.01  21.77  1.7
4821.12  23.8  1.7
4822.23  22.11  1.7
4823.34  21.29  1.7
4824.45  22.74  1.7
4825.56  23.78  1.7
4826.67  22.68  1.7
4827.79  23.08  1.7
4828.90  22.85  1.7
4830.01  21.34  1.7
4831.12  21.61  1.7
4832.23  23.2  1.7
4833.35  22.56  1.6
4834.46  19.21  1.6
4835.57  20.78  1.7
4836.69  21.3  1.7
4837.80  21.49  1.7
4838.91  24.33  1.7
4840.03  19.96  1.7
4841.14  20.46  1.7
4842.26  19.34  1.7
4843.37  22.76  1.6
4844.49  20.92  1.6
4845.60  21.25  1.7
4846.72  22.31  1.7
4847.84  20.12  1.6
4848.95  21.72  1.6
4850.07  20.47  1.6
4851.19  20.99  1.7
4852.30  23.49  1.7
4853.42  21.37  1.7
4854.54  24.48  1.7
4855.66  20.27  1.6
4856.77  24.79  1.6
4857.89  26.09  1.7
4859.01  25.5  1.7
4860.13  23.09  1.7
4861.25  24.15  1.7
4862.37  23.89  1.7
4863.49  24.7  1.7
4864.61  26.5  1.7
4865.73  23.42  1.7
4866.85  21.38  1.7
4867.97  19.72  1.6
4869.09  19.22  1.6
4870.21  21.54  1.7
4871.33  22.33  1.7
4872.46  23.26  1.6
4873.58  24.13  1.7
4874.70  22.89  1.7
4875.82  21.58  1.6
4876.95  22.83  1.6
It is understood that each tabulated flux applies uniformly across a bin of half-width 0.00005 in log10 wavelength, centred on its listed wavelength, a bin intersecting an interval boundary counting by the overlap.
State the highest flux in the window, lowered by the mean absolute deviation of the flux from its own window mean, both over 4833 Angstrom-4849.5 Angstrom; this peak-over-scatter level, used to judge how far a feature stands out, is 23.28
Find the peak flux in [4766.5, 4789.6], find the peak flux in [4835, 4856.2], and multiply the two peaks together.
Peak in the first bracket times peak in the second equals 594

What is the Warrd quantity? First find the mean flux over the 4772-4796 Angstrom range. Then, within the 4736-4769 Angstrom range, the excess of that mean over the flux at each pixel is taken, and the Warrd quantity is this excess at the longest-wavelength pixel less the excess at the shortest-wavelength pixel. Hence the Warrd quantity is -5.2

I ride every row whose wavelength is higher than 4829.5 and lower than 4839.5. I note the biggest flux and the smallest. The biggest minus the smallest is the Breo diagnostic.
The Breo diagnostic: 5.1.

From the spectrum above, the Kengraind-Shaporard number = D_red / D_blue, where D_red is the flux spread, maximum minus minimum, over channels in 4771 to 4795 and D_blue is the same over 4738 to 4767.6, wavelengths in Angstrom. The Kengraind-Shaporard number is 1.01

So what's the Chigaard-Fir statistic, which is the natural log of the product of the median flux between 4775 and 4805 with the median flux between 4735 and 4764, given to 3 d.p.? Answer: 6.160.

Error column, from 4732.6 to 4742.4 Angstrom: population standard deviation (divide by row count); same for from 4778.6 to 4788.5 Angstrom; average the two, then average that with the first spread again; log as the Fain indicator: 0.00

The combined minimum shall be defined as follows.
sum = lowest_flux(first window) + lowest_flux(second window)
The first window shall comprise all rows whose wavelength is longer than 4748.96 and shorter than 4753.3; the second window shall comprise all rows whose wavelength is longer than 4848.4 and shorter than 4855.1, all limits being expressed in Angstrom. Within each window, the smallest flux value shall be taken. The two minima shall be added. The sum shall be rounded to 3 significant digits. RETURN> 42.4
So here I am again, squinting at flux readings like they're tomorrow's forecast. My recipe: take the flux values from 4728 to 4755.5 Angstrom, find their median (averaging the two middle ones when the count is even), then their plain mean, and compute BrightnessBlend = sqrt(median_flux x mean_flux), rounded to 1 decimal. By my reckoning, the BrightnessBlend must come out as 21.4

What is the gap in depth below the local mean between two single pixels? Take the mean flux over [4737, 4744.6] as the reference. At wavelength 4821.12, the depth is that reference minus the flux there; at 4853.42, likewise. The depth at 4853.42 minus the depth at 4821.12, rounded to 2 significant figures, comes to 2.4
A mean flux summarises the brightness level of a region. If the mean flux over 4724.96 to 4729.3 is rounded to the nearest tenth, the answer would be 20.8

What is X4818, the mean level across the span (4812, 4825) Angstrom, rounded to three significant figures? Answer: 22.4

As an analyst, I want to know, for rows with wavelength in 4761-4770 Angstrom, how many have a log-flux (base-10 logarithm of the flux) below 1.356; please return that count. 7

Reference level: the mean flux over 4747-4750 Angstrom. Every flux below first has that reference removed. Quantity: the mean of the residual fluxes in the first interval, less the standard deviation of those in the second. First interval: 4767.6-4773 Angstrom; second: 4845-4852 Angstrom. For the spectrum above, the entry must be -0.7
